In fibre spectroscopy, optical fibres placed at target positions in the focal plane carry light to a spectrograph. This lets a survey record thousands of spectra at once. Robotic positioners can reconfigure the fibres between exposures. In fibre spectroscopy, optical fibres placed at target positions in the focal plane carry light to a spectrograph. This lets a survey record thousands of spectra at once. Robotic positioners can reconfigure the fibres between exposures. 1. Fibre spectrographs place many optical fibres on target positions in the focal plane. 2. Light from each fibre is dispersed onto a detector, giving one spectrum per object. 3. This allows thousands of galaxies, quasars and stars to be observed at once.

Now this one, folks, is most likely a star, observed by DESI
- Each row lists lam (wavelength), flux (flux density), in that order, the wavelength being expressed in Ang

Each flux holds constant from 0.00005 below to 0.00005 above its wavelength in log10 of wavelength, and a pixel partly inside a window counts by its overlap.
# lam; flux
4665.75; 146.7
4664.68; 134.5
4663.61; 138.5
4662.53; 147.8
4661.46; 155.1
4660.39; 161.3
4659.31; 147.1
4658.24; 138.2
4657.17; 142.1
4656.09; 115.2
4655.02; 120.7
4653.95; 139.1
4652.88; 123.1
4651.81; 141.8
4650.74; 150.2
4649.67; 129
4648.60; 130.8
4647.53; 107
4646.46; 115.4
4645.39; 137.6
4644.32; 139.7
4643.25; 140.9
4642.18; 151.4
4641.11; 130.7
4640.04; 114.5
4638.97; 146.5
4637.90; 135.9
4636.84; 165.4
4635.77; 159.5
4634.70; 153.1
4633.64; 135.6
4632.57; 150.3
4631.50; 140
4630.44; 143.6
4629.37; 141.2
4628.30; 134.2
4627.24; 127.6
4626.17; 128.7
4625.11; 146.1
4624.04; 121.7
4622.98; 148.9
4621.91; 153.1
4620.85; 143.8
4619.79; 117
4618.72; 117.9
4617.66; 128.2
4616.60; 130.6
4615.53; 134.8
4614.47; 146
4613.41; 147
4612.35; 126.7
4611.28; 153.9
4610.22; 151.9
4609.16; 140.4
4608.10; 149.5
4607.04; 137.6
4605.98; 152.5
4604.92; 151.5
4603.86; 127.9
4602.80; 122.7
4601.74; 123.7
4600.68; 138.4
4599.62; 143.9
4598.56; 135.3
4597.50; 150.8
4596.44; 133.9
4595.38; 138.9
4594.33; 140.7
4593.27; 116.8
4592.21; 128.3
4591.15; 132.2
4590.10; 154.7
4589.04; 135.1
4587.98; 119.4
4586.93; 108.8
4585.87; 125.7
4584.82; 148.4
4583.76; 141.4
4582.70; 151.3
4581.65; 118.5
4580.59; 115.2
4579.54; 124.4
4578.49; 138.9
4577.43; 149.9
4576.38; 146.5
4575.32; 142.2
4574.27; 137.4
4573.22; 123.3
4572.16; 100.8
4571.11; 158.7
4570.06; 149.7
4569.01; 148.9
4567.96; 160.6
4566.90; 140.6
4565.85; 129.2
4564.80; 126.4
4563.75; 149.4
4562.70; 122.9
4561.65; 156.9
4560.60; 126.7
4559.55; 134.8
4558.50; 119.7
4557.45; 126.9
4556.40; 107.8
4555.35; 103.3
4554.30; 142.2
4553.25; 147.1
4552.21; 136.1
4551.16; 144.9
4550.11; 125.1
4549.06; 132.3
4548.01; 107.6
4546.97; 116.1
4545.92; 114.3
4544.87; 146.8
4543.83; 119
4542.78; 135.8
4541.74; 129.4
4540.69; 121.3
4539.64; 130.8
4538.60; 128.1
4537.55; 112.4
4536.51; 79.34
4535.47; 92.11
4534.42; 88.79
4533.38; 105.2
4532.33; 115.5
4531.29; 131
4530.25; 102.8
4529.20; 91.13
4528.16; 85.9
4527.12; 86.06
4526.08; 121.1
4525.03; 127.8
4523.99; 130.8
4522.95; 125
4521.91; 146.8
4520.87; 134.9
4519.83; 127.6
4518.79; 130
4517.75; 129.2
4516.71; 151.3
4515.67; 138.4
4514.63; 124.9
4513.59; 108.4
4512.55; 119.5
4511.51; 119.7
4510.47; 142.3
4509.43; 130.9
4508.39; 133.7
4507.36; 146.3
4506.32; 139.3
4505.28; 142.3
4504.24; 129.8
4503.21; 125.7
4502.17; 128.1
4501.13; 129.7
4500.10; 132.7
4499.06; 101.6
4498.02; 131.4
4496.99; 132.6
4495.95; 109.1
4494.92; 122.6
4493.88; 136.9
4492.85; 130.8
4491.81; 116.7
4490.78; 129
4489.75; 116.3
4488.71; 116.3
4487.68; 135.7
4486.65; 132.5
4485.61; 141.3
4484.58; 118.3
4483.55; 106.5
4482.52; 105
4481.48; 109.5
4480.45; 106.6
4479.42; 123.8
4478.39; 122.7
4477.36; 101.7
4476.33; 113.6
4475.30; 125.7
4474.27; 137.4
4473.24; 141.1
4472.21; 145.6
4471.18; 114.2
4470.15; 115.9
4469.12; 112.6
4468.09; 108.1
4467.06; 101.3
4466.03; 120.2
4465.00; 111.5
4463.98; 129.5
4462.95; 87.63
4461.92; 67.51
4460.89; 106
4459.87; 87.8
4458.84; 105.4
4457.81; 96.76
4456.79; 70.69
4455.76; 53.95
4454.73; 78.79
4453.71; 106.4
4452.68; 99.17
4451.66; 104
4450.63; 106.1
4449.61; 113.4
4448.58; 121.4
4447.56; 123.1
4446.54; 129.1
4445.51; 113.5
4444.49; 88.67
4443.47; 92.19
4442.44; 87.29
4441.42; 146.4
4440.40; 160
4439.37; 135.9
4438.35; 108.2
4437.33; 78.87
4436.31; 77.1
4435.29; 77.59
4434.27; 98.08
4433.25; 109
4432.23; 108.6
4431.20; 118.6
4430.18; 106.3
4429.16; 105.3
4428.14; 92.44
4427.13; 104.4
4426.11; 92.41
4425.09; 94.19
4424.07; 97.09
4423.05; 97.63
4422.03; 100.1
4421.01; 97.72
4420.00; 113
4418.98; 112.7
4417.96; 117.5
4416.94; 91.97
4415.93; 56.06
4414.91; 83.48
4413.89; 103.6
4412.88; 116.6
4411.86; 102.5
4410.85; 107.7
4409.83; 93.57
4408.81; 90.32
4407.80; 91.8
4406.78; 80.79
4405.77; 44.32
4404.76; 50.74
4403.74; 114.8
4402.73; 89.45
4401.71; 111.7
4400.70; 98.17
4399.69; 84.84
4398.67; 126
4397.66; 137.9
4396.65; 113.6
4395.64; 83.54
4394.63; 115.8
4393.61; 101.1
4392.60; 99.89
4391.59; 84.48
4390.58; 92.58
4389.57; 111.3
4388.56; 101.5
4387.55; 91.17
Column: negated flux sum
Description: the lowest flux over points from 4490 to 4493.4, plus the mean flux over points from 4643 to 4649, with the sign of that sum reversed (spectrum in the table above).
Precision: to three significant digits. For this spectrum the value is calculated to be -245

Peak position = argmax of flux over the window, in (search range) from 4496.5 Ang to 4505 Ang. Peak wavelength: 4500.10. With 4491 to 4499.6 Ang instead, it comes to 4493.88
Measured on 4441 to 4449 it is 4441.42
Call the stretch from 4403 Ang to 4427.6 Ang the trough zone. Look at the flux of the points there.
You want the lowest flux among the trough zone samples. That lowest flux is 44.32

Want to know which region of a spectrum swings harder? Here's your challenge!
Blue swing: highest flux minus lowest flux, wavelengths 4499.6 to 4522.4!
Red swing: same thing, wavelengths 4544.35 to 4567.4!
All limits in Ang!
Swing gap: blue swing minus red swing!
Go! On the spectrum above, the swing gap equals -11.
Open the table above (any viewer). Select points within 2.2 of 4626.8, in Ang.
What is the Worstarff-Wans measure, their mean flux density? 134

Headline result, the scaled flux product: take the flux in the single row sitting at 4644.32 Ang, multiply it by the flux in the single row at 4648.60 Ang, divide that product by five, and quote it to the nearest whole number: 3655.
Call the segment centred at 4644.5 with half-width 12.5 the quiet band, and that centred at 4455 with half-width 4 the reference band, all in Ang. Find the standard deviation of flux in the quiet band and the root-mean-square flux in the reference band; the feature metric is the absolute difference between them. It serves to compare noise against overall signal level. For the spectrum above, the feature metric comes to 76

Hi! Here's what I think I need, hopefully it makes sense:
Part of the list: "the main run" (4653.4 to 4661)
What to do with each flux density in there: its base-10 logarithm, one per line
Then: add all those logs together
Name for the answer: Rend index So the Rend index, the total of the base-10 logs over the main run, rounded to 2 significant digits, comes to 15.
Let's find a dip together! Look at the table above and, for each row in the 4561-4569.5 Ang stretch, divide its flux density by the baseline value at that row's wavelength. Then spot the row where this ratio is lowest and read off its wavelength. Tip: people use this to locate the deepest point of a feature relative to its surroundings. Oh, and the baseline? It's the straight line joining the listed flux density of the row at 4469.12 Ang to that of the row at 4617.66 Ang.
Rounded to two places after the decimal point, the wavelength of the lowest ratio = 4562.70 Ang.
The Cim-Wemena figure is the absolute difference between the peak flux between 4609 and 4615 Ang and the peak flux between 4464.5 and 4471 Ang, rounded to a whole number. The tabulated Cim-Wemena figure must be 34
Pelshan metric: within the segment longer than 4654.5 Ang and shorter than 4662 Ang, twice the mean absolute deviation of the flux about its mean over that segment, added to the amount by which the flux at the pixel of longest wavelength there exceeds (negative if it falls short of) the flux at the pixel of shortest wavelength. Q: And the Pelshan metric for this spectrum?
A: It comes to 61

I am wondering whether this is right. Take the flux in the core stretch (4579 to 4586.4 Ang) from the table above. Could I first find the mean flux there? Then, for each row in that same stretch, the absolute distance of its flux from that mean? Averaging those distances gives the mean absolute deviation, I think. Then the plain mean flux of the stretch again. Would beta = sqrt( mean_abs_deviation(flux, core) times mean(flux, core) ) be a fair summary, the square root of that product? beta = 41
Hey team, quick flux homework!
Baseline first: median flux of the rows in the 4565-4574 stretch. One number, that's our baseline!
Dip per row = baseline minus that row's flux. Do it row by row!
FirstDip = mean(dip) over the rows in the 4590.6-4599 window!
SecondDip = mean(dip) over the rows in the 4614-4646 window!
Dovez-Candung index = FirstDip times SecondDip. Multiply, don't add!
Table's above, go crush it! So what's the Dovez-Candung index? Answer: 60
